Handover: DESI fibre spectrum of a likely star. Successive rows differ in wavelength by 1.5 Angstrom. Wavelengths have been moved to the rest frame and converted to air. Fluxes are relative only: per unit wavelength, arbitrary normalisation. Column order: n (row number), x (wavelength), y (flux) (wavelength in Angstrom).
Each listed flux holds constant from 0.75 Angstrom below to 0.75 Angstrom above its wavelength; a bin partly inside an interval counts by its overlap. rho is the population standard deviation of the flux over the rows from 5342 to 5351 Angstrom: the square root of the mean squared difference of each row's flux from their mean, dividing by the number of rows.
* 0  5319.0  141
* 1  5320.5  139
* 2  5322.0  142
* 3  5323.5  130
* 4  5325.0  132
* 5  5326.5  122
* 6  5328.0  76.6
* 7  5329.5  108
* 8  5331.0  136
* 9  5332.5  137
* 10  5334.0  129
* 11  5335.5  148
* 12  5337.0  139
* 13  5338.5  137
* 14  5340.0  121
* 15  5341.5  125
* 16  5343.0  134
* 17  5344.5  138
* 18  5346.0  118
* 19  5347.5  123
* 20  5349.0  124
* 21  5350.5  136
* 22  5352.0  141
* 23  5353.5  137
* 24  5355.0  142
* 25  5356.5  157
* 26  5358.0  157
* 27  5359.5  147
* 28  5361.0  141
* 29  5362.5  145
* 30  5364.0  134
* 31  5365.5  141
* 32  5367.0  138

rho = 7.5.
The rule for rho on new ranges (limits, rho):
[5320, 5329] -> 22.0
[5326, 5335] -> 21.0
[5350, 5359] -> 8.7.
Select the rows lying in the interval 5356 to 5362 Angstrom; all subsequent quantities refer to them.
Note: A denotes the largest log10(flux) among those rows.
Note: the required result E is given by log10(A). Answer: 0.342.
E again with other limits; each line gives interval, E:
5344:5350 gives 0.330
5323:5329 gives 0.326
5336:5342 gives 0.331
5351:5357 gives 0.342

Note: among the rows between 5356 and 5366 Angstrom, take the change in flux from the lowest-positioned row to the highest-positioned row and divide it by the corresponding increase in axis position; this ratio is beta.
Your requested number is -2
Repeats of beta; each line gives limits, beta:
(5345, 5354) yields 3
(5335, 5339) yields -4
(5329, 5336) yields 7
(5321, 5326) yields -3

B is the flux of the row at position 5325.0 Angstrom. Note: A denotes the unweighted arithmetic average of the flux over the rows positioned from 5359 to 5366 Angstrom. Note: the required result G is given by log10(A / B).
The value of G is 0.030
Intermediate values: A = 142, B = 132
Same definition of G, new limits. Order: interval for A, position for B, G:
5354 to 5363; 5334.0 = 0.060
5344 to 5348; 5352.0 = -0.048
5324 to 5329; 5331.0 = -0.091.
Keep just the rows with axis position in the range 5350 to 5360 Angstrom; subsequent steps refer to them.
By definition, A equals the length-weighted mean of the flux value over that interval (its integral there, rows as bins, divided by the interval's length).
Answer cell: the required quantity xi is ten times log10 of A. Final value 21.6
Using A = 145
